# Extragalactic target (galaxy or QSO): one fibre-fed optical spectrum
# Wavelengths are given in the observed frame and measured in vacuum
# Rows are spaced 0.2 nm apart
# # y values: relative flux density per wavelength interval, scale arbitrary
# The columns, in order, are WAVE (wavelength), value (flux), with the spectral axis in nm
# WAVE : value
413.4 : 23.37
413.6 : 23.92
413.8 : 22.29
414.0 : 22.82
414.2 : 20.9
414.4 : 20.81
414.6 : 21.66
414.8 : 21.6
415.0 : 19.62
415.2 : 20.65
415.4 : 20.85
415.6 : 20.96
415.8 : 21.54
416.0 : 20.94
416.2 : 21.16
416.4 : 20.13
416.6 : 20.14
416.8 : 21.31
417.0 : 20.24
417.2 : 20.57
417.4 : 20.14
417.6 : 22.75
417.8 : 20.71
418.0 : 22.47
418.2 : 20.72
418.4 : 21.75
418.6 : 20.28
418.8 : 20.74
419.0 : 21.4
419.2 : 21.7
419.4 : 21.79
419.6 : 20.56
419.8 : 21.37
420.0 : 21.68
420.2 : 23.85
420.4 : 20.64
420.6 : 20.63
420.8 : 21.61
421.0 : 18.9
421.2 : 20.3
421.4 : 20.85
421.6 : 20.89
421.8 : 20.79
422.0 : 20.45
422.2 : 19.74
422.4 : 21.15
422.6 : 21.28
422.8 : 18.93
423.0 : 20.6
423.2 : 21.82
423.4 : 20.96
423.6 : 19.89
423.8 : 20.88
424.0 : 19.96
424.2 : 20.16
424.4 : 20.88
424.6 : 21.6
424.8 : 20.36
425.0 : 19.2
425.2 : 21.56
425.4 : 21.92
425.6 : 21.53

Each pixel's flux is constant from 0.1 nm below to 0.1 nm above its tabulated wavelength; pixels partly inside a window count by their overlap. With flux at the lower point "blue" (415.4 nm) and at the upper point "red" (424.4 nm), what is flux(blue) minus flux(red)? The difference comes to 0.0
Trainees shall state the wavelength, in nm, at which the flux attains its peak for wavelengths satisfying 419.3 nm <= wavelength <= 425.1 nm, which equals 420.2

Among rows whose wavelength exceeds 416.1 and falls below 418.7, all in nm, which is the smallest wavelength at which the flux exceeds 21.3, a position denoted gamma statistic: 416.8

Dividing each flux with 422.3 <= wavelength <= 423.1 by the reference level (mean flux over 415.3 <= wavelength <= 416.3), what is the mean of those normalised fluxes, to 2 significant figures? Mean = 0.97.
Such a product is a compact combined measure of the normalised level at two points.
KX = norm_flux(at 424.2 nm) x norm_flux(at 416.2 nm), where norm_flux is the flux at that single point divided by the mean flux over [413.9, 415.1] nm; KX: 0.95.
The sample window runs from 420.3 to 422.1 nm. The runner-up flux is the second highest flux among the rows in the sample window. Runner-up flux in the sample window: 20.89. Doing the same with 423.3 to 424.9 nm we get 20.96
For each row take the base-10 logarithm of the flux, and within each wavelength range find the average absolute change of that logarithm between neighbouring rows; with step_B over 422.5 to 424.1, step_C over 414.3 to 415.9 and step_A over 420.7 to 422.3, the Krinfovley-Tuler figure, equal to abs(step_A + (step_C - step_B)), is 0.005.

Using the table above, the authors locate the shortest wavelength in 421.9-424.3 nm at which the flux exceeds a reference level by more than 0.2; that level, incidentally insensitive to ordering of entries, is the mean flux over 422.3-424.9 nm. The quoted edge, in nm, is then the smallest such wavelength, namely 422.4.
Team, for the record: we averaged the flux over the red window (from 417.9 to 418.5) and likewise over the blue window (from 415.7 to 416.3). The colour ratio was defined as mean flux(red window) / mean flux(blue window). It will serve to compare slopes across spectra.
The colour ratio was 1.02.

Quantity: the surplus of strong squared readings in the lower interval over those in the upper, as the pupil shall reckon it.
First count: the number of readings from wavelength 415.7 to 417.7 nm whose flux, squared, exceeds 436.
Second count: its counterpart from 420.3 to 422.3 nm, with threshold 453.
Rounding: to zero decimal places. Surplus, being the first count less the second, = 4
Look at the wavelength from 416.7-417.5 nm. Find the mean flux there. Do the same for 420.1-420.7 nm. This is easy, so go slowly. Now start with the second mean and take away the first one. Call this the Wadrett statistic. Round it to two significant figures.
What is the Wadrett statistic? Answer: 1.1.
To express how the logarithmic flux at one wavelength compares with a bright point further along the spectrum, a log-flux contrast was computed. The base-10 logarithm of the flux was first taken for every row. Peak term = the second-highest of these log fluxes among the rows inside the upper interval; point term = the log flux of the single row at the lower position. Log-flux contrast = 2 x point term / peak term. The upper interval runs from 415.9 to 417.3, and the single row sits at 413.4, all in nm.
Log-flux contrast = 2.07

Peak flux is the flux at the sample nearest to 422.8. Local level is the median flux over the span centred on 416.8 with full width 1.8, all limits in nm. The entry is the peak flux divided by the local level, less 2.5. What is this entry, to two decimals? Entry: -1.58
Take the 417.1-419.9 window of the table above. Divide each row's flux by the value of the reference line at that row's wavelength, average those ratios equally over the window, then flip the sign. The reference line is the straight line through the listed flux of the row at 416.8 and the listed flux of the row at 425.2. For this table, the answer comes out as -0.99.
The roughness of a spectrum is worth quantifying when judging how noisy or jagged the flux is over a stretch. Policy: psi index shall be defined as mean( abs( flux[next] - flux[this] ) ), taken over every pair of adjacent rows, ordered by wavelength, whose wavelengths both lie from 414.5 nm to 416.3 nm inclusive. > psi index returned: 0.60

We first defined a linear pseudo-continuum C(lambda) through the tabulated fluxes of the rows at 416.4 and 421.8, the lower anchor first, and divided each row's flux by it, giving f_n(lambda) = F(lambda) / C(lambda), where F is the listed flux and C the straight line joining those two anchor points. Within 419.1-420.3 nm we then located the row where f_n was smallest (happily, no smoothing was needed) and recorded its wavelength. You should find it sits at 419.6 nm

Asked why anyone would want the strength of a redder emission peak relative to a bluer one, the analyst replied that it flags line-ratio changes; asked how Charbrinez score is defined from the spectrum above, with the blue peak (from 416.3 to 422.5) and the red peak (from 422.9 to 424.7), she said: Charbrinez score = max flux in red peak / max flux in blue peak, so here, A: 0.91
